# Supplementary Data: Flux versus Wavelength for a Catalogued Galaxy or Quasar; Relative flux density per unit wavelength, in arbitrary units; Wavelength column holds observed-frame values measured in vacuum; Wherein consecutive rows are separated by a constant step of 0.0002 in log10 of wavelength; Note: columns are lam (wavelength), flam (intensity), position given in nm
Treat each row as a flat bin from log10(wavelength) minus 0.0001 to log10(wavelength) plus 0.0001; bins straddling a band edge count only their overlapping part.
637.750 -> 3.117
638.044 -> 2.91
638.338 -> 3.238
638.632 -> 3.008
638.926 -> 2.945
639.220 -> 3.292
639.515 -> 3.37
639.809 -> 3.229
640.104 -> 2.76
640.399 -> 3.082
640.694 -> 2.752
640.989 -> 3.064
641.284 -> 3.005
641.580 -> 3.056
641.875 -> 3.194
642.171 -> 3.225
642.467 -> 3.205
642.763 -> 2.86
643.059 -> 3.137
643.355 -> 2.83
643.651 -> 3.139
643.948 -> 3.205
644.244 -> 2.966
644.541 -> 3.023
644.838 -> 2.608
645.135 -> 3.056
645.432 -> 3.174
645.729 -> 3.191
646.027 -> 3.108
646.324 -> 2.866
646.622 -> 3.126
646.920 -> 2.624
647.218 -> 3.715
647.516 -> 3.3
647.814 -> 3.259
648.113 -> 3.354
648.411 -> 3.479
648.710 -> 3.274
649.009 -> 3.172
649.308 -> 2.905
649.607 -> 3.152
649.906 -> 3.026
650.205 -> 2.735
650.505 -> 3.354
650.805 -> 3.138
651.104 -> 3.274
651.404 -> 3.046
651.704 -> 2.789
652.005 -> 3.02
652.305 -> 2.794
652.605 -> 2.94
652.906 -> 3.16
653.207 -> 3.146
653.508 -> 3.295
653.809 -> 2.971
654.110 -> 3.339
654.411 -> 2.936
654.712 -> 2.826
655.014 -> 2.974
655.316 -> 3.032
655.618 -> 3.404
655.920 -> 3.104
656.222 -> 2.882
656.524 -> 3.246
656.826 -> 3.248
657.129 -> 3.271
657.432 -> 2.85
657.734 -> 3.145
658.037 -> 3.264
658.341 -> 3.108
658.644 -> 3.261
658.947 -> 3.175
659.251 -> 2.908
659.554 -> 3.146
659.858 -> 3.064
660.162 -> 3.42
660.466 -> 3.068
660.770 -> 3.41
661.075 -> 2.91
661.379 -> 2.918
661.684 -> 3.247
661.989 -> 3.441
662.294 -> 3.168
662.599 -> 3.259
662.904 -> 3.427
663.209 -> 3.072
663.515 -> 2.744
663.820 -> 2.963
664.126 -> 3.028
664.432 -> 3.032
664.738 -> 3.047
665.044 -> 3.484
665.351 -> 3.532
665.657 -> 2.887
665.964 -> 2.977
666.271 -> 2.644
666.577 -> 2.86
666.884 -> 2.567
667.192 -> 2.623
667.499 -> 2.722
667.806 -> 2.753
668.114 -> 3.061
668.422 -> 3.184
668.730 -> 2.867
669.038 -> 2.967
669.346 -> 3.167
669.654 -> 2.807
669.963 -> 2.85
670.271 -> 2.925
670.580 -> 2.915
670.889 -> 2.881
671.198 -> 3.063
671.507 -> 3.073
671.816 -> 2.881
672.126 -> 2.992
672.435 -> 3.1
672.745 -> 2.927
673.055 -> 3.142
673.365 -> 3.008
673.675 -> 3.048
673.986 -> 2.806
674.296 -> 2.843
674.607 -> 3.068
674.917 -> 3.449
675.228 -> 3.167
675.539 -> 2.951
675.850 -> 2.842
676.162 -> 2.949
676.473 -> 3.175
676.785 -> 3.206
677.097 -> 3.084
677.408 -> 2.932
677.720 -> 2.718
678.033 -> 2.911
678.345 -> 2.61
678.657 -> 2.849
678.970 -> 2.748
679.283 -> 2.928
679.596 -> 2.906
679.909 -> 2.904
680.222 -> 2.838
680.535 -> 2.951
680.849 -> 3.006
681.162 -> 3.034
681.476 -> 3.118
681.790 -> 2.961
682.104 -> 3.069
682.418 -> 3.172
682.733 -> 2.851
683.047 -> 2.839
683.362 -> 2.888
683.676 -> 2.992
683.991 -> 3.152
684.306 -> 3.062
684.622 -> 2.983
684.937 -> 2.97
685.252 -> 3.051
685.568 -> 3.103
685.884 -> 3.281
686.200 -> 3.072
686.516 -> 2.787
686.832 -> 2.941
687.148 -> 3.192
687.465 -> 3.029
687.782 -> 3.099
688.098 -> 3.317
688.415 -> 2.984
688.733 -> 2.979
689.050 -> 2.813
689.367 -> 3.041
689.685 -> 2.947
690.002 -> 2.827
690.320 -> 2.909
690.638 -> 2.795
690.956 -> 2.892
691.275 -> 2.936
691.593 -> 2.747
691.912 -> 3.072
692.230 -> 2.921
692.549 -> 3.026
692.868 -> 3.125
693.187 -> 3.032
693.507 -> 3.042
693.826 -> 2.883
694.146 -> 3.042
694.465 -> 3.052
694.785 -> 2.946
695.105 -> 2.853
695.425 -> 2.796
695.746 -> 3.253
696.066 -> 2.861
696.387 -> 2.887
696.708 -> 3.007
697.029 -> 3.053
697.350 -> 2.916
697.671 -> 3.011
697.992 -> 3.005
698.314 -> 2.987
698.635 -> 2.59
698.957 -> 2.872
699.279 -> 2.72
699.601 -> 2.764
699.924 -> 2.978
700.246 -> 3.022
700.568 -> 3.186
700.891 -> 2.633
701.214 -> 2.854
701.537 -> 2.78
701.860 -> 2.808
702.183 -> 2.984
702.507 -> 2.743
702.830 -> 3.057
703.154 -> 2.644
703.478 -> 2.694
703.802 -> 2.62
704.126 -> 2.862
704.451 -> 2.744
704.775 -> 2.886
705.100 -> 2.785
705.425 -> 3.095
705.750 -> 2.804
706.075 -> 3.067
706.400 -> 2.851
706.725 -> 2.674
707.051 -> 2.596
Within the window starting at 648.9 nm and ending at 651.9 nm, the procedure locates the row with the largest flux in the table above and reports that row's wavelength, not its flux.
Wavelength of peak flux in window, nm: 650.505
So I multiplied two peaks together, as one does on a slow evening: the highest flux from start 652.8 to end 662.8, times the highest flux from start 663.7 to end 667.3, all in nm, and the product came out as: 12.15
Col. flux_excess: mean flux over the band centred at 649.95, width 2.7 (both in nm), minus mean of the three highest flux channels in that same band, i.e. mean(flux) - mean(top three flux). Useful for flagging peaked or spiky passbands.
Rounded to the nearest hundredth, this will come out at -0.19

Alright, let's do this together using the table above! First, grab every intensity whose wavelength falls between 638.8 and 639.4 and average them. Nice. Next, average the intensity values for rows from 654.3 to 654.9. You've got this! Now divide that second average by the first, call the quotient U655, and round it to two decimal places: 0.92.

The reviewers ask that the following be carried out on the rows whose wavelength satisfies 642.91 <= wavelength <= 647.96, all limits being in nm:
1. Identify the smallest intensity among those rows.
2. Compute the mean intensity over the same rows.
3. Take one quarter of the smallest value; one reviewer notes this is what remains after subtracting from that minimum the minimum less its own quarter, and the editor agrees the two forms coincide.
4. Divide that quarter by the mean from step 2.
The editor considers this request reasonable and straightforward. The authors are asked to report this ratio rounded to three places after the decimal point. 0.212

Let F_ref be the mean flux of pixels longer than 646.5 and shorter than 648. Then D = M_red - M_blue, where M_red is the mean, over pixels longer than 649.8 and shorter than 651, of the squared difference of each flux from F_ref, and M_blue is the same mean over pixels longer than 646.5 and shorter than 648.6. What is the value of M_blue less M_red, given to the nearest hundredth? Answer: 0.03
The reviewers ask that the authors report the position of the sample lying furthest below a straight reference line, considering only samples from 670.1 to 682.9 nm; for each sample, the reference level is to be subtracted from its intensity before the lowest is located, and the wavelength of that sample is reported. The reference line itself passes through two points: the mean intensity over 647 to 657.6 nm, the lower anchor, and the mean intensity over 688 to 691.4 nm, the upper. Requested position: 678.345 nm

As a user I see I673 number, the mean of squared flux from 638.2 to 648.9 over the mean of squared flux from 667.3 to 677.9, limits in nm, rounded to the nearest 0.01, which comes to 1.08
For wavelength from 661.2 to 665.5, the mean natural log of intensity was 1.15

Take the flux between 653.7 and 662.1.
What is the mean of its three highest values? 3.42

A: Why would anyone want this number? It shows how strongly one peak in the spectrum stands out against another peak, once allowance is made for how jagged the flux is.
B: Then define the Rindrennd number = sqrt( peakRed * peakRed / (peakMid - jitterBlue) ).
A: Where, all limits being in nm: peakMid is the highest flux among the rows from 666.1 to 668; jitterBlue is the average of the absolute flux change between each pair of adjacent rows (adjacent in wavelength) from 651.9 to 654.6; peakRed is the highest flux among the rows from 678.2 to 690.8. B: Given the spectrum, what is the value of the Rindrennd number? 2.05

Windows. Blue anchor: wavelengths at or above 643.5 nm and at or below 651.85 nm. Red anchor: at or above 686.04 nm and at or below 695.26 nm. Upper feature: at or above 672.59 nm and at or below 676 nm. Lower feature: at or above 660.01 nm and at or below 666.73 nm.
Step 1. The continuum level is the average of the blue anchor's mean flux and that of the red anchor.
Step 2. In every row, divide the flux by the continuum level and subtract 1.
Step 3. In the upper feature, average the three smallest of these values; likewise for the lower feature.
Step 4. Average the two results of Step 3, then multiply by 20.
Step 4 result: -1.66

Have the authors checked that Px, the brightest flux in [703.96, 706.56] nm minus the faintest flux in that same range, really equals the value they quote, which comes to 0.35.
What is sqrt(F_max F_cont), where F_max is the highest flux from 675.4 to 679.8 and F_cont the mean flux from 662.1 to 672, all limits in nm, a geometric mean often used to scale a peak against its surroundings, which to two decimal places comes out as 3.09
